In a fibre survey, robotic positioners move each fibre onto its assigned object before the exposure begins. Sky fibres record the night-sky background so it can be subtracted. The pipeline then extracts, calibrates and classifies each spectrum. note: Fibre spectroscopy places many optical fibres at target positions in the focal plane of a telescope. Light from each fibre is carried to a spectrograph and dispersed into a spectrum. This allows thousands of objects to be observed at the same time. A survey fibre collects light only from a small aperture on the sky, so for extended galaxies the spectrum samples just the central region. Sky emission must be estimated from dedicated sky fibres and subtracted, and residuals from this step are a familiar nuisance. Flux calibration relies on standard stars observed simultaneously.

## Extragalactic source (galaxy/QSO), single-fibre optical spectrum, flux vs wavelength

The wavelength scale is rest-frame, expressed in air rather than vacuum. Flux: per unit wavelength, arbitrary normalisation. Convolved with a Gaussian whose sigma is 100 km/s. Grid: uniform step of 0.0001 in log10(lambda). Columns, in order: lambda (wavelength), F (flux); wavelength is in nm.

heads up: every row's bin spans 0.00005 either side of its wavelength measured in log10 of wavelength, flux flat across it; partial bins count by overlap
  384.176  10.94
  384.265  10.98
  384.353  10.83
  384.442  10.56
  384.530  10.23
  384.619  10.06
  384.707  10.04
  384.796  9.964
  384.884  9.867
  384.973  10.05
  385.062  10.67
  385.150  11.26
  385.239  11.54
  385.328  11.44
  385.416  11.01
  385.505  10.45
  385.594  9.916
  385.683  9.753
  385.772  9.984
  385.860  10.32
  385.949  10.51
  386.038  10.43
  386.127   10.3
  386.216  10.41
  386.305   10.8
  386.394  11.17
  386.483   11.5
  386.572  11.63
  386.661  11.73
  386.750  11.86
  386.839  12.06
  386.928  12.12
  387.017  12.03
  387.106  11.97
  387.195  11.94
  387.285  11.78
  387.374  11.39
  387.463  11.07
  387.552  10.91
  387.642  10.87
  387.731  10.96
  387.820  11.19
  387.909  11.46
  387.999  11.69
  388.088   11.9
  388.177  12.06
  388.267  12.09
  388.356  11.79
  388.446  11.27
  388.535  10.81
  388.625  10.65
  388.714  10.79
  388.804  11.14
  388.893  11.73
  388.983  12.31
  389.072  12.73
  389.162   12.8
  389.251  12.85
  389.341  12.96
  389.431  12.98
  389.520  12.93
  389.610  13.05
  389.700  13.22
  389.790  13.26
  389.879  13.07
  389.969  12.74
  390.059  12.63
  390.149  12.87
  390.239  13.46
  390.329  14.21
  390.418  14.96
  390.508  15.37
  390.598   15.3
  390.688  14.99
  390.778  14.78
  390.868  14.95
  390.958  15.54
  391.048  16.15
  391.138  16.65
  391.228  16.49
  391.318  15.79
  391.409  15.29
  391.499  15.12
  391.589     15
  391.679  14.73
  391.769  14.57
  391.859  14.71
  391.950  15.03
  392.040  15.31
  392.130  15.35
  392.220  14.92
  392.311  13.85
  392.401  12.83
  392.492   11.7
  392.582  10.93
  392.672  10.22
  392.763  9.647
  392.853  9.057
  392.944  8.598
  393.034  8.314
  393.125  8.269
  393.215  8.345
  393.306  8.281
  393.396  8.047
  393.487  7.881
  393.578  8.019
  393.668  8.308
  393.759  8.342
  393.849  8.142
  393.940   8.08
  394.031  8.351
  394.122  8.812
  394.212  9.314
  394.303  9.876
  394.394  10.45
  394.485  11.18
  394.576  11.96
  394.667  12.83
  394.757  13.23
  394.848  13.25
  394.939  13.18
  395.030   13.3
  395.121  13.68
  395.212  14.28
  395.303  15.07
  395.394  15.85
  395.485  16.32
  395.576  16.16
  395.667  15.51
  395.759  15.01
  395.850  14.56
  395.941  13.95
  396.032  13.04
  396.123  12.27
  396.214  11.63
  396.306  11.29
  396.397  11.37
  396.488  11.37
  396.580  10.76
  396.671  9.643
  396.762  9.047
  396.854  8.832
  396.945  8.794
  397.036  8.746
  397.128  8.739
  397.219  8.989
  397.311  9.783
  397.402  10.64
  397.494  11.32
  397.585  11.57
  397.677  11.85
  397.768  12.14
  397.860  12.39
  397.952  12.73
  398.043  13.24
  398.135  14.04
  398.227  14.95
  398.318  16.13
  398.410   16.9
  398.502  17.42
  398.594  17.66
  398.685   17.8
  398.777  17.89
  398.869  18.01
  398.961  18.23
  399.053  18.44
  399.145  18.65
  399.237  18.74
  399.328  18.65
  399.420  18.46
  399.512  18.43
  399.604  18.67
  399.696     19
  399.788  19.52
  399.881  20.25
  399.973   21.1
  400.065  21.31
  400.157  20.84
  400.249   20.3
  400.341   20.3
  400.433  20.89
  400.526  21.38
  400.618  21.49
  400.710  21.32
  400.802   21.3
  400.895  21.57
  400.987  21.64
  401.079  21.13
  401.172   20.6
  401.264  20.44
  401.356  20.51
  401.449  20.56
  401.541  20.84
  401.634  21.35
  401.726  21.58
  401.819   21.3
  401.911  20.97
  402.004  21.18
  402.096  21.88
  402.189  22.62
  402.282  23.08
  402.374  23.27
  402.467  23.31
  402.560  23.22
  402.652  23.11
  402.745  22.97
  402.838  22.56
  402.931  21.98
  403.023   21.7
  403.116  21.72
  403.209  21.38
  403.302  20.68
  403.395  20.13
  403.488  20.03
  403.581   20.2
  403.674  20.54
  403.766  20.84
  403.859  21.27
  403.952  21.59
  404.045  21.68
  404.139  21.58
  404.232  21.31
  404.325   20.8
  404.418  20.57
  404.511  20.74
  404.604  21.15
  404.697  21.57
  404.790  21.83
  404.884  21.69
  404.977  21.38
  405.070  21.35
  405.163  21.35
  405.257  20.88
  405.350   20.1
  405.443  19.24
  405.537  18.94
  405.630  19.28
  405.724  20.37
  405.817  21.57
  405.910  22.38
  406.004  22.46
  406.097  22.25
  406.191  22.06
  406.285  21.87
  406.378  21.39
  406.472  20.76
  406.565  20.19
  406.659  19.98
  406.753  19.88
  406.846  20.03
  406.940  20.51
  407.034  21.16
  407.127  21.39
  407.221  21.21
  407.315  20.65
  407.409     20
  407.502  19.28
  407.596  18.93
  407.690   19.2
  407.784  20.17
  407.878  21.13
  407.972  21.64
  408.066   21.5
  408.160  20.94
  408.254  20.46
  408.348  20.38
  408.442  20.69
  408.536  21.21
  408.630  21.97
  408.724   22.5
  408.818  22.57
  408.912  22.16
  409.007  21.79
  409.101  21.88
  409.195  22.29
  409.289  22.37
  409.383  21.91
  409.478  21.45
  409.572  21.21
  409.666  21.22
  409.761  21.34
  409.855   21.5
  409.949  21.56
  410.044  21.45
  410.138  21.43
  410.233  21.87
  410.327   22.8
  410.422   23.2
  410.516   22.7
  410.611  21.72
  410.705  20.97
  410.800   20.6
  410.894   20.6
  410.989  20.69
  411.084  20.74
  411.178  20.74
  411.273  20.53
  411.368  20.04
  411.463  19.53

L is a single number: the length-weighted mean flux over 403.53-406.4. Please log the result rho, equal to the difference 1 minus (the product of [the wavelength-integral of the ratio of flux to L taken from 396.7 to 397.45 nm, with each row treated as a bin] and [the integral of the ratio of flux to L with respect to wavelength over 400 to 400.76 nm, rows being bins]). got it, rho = 0.75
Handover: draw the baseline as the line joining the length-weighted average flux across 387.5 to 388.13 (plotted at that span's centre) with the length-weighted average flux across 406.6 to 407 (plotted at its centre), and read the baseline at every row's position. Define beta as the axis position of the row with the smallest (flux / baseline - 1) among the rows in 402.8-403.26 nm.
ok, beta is 403.209 nm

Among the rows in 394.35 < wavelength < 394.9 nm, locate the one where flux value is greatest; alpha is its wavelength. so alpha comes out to 394.848 nm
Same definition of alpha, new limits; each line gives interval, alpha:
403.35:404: 403.952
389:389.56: 389.431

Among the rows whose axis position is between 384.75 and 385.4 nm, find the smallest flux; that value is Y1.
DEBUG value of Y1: 9.867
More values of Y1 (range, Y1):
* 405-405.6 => 18.94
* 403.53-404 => 20.2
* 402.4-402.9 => 22.56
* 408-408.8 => 20.38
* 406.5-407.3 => 19.88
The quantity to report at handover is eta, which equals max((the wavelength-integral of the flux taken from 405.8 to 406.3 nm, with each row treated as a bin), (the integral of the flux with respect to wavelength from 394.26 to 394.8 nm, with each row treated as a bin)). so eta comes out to 11.1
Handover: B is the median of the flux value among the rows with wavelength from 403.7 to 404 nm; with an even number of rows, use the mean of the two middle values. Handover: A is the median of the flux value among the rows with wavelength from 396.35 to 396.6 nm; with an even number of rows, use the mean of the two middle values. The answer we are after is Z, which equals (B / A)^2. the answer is 3.5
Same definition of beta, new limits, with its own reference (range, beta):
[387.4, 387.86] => 387.642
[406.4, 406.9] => 406.753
